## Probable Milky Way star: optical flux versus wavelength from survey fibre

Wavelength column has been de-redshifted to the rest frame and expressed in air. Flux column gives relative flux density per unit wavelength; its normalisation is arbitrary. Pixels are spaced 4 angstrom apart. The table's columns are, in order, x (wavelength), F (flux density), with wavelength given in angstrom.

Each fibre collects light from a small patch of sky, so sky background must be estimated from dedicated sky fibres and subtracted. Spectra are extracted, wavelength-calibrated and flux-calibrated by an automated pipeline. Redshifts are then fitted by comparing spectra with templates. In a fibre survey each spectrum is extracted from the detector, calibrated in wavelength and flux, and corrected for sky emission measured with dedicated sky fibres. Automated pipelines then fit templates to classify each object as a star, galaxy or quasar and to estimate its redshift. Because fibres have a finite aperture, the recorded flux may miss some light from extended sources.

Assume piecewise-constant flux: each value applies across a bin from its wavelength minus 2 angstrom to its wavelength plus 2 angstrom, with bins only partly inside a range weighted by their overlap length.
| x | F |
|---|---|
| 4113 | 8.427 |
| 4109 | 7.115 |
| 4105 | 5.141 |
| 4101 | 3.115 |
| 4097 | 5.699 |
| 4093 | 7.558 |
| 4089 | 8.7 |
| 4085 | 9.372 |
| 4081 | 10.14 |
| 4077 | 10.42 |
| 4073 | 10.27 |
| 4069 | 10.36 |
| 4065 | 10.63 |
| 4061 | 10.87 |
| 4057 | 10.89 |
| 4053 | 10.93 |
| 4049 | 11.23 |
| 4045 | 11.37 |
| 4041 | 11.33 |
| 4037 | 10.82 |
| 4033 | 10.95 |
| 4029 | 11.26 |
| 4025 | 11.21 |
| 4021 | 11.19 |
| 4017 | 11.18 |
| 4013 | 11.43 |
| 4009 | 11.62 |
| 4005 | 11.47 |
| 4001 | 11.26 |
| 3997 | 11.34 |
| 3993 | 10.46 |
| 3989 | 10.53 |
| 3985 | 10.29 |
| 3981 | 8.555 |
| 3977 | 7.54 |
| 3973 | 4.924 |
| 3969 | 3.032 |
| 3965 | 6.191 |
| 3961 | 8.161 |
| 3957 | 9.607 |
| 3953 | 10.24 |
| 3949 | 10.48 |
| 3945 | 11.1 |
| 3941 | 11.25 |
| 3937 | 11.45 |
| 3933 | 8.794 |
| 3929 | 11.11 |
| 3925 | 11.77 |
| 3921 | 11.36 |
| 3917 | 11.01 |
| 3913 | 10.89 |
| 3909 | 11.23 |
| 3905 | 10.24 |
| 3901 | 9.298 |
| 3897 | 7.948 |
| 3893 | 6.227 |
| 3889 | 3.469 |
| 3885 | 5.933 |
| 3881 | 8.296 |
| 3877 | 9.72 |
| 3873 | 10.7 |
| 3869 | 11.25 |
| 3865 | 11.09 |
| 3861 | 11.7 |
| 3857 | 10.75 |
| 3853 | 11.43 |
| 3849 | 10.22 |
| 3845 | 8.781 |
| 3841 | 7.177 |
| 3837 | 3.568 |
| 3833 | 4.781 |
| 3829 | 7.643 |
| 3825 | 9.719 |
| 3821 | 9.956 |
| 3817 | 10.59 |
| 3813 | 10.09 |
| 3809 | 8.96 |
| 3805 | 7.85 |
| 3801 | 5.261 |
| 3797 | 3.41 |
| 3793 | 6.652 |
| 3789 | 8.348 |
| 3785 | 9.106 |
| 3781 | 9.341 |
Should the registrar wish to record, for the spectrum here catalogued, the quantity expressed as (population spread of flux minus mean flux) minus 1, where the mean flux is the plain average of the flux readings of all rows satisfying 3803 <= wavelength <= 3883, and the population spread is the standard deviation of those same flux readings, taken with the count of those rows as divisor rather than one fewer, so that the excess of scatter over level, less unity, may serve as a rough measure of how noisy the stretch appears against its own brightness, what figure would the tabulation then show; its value -8.1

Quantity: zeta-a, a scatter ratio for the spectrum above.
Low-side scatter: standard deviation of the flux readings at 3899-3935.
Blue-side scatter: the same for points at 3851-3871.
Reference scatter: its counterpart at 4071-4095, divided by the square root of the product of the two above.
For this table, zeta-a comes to 1.9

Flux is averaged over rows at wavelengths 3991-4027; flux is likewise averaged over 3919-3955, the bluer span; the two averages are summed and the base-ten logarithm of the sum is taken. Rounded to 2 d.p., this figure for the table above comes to 1.34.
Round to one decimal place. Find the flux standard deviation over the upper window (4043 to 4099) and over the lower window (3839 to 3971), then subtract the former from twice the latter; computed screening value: 3.0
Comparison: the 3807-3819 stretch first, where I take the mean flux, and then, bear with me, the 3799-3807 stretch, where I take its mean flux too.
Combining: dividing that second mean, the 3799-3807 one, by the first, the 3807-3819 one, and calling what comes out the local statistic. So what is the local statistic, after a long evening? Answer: 0.66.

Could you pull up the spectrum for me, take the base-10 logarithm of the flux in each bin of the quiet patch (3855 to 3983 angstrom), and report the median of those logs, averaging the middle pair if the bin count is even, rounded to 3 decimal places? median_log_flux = 1.010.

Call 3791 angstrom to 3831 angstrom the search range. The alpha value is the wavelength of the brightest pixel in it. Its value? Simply 3817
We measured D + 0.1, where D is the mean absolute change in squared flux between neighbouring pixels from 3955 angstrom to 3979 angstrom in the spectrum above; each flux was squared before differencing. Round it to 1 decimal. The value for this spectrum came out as 26.3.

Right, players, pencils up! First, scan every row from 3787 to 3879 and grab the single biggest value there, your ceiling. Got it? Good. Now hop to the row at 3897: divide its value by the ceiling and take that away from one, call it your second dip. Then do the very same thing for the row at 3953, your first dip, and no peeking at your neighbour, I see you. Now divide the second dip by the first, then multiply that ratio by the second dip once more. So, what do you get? 0.82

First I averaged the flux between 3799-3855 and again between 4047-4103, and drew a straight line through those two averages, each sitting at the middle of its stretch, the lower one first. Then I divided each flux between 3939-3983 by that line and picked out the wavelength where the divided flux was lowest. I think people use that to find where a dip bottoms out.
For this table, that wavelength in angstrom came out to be 3969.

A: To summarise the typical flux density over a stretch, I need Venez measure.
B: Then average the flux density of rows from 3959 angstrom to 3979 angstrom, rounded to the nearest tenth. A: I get 6.0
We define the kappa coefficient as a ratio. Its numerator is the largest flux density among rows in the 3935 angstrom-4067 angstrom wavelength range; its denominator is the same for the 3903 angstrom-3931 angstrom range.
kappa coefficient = 0.99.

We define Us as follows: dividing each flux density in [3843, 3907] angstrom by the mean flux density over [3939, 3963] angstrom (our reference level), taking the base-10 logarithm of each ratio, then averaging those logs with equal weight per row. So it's -0.060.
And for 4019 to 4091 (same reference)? 0.021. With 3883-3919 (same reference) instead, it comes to -0.104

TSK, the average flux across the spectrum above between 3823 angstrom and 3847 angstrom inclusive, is 6.9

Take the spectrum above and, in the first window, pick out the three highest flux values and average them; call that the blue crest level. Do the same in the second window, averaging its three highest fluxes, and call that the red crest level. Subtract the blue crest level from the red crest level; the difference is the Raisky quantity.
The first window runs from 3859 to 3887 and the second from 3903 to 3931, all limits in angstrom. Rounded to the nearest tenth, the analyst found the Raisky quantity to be 0.1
